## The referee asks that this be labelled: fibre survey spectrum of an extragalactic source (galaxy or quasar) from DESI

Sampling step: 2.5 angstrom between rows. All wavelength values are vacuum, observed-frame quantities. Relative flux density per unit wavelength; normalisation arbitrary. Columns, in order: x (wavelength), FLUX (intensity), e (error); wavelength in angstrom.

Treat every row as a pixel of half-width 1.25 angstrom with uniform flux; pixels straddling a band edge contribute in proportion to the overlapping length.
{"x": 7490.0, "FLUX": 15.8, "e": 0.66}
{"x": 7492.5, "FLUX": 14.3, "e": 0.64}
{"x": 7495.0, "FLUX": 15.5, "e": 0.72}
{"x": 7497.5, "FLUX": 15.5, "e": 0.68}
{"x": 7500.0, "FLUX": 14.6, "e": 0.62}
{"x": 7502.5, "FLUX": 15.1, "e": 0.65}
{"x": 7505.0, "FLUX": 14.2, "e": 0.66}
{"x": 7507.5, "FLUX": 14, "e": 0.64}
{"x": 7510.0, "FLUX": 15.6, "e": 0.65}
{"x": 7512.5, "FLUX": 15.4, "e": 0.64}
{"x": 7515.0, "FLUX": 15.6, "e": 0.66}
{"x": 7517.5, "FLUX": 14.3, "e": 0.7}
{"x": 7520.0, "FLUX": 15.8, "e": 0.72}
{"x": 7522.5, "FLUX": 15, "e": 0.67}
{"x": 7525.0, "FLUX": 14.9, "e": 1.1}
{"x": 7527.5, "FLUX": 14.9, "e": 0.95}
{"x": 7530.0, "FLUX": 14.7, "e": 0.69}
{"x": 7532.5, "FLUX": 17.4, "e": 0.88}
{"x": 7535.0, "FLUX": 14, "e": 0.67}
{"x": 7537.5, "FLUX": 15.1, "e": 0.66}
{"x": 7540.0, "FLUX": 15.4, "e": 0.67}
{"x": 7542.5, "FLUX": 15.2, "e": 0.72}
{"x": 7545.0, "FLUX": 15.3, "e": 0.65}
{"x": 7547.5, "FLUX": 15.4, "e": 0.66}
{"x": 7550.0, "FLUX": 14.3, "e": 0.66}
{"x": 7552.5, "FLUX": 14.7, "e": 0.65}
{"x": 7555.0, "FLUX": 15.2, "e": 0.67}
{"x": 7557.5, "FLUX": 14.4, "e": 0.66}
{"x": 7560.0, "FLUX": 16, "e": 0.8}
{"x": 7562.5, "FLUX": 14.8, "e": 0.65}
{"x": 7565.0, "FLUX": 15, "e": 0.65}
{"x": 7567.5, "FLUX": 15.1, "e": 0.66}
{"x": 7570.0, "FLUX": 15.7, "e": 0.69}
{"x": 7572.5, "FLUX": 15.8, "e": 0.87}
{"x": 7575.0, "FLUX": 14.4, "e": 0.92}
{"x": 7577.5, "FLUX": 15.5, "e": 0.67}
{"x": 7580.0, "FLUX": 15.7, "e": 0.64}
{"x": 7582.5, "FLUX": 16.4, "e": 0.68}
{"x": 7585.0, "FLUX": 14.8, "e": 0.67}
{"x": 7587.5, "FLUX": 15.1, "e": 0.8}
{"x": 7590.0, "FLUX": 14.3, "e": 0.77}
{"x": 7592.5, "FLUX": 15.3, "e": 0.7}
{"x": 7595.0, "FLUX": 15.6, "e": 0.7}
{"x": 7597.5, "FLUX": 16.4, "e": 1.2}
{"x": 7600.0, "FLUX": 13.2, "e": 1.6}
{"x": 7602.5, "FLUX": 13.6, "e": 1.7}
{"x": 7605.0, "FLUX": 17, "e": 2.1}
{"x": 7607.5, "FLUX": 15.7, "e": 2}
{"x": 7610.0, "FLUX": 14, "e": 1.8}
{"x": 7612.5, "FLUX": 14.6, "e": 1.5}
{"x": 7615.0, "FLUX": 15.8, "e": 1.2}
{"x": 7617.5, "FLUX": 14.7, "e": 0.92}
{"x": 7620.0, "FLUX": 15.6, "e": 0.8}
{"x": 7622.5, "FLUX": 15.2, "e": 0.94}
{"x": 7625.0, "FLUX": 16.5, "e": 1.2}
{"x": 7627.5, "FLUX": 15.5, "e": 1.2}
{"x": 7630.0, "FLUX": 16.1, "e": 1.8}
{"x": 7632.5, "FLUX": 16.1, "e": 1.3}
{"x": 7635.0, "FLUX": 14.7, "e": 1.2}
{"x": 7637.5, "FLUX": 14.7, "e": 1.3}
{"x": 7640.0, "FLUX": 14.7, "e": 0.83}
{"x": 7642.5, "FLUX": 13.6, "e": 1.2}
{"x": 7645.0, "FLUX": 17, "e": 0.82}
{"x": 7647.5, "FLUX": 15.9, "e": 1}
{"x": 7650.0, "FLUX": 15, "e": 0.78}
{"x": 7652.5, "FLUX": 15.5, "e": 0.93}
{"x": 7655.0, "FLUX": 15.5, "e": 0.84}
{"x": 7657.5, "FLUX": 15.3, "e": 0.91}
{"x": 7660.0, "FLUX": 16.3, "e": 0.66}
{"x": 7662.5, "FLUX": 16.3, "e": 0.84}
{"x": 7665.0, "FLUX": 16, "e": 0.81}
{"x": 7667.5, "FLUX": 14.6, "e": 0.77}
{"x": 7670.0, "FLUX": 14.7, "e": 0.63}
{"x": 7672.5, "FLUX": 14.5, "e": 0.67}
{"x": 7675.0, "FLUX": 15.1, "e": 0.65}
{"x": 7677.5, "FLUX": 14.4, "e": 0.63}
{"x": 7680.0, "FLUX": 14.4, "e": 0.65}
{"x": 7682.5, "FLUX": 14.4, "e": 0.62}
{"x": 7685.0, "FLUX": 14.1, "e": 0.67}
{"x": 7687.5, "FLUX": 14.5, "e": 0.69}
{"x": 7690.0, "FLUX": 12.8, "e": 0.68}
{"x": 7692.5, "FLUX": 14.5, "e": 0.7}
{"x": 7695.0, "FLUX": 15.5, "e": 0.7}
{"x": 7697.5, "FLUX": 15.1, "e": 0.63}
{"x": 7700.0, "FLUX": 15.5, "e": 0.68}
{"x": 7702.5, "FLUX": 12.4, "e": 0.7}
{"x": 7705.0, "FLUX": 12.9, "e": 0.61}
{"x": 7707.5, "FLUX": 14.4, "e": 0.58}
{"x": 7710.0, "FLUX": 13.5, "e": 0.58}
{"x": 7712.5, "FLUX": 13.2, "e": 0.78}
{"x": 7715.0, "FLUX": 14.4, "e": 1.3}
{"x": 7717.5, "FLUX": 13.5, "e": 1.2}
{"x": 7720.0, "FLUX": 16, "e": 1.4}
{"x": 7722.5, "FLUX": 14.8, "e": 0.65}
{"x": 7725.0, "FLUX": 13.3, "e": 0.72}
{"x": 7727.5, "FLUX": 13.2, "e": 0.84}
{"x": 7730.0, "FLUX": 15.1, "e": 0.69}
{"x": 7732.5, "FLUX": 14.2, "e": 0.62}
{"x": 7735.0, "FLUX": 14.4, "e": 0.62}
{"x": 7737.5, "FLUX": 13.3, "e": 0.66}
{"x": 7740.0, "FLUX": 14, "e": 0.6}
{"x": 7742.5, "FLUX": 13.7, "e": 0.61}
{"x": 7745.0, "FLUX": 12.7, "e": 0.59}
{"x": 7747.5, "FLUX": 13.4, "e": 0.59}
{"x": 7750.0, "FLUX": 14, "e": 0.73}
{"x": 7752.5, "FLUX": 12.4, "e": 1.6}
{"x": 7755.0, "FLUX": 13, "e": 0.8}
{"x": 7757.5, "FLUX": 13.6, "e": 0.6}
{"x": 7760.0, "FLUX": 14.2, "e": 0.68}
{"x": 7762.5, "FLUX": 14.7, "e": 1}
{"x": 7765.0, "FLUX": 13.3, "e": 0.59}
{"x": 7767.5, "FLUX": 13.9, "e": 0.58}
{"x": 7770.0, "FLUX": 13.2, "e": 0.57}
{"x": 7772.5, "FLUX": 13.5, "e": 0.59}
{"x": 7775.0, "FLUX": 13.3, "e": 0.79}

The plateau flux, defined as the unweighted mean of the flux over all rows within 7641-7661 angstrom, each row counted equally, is 15.5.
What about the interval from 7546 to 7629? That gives 15.2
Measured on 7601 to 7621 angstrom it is 15.1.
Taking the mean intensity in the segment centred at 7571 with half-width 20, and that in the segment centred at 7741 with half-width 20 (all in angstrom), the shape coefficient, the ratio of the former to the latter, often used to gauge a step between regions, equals 1.11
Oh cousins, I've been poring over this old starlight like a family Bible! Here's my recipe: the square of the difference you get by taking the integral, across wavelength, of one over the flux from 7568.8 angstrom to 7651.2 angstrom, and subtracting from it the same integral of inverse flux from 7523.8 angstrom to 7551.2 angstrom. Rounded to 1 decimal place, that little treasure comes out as 13.0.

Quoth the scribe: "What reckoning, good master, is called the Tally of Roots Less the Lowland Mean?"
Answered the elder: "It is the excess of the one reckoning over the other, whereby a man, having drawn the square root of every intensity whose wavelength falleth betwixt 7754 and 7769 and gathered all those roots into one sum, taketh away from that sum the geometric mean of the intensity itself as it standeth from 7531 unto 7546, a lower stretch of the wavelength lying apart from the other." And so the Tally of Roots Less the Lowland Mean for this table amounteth 6.9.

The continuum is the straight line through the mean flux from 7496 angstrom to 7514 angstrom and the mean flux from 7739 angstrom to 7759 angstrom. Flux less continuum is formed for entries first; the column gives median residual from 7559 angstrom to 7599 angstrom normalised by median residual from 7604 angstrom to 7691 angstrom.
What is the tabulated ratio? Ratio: 0.96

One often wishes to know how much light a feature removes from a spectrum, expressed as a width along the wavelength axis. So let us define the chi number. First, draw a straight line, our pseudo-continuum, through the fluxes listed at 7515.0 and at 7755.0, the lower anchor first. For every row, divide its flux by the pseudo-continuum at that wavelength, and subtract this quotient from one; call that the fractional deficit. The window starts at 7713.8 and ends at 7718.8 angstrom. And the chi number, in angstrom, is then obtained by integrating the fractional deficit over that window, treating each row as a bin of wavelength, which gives -0.20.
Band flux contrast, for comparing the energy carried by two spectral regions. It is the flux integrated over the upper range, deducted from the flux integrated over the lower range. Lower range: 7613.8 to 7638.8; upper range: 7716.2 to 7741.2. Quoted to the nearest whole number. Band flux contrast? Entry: 33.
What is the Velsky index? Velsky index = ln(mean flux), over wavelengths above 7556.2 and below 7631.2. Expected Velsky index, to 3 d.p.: 2.725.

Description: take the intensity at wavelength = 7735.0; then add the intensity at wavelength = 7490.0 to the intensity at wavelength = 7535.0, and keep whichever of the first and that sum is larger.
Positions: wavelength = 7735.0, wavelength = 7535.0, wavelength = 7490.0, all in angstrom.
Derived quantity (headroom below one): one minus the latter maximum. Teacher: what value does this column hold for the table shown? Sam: -28.8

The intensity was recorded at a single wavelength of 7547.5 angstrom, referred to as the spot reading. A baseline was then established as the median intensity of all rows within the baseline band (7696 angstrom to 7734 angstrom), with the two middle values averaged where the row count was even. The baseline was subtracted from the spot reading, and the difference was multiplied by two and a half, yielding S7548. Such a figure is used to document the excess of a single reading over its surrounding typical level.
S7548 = 3.0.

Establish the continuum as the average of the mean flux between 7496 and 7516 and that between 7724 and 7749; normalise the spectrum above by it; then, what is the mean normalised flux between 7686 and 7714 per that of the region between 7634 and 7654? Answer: 0.93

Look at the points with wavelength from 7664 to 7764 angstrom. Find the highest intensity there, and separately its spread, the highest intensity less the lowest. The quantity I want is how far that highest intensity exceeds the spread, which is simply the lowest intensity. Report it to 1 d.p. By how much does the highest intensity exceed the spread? 12.4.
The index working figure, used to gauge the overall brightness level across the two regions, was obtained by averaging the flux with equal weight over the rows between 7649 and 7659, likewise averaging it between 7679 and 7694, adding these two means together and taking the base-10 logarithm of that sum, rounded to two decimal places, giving 1.47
